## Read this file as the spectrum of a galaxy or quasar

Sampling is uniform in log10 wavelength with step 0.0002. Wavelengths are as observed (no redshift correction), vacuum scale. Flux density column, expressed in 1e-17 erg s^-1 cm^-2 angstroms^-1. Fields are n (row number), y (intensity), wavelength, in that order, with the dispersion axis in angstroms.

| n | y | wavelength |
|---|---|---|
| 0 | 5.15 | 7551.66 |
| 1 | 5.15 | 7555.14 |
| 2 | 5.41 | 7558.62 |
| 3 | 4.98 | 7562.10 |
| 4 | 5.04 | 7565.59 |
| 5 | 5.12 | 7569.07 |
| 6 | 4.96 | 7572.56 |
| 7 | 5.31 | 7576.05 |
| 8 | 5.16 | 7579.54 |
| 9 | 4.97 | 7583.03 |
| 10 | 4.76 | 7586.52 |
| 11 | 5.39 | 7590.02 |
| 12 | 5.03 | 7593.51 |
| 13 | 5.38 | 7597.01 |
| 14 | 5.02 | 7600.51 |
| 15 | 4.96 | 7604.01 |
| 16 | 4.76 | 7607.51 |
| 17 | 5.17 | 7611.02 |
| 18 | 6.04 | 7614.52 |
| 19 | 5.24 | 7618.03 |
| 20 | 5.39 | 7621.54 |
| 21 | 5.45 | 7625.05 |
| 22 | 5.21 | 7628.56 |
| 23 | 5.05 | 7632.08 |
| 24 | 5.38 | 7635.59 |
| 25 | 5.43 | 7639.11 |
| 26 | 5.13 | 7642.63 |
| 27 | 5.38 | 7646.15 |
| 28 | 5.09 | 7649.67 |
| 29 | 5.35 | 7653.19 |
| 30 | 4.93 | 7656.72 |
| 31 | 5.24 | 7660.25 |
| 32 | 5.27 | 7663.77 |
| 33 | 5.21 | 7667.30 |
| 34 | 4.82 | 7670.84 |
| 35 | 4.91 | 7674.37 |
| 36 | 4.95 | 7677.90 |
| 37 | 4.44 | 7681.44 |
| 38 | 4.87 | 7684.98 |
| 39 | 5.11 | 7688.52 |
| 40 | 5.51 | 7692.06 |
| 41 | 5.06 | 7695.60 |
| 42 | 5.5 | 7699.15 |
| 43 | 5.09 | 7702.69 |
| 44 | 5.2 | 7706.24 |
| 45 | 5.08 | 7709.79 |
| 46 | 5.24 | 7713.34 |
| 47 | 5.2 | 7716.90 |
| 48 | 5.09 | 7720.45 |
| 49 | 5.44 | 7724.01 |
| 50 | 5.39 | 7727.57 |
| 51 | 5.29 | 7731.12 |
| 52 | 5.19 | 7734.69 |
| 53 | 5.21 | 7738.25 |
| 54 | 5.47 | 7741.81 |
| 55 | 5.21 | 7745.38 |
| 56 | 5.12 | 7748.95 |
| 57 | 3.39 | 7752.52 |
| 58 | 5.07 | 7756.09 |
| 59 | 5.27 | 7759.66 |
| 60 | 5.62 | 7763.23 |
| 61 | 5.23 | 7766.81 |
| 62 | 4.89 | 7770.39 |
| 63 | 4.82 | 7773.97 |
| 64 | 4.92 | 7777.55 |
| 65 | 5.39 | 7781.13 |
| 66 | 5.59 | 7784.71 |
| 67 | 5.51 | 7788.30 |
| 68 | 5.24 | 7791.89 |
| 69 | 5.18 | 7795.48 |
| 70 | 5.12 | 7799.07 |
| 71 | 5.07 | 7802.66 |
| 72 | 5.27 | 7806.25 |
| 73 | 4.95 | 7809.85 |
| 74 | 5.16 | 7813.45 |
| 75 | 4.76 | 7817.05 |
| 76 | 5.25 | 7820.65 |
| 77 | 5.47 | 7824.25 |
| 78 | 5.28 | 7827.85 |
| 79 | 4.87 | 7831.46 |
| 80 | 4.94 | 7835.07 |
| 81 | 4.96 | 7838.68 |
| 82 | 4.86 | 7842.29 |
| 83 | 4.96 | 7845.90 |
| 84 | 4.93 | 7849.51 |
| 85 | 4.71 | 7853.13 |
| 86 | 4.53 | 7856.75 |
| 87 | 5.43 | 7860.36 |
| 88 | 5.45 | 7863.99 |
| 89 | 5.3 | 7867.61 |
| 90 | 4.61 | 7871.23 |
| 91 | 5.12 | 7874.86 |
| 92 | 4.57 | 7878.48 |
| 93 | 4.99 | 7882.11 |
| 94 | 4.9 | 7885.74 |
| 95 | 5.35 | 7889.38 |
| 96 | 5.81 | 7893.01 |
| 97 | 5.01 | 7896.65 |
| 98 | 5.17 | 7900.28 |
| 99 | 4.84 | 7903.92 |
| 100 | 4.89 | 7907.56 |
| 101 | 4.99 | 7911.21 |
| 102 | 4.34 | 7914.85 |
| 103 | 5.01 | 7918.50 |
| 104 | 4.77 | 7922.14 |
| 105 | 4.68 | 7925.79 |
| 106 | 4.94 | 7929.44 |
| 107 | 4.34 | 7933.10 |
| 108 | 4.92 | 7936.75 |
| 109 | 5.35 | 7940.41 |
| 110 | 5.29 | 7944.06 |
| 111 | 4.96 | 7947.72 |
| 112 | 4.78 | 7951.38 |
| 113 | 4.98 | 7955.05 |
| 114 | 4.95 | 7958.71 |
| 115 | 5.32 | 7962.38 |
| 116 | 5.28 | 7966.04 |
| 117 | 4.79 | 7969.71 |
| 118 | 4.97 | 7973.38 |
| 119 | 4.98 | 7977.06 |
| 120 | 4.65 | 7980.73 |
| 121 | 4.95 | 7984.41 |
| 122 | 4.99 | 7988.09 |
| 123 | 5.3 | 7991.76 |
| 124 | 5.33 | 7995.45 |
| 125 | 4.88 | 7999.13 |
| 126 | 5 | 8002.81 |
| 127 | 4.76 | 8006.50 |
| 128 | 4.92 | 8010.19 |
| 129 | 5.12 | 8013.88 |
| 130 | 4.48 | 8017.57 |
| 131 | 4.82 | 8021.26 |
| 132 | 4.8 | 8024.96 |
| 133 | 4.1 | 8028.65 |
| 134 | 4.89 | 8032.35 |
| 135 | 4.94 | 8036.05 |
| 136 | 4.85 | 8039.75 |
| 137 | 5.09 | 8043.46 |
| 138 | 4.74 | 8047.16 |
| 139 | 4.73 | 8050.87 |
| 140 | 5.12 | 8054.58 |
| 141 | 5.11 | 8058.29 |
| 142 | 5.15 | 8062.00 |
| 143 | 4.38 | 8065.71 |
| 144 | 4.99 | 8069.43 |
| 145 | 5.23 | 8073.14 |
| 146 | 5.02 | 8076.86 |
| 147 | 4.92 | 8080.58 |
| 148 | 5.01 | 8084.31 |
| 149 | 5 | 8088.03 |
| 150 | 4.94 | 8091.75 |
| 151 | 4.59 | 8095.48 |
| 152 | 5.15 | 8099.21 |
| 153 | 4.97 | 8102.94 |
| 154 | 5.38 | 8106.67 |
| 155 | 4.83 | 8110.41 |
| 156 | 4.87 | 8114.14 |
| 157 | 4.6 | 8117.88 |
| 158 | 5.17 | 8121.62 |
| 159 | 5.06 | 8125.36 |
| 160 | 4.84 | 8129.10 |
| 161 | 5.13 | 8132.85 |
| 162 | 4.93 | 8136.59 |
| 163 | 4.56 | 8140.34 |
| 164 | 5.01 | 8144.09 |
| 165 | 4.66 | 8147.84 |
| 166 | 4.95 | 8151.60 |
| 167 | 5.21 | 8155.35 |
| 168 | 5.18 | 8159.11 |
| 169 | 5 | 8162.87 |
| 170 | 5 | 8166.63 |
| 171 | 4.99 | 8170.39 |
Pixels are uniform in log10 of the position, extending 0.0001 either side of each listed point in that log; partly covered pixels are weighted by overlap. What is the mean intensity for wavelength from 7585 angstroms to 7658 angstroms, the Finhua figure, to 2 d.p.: 5.22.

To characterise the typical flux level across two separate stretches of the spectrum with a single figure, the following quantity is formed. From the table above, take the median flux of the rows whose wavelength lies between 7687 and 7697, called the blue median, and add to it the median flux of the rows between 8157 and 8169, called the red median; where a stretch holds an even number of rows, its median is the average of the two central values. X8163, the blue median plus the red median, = 10.1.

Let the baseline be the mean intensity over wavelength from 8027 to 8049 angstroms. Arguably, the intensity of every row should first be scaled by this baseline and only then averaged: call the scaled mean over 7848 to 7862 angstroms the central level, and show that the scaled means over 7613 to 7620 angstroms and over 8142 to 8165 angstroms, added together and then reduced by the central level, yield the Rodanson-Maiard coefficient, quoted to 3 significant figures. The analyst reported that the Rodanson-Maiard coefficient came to 1.20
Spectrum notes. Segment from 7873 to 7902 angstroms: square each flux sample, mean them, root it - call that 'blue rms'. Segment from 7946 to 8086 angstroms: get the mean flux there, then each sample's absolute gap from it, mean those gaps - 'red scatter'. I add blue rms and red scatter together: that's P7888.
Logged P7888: 5.30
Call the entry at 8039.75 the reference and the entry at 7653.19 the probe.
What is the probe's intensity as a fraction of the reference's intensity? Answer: 1.10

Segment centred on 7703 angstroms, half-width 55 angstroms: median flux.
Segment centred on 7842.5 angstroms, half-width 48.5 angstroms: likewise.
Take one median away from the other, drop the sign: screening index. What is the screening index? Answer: 0.20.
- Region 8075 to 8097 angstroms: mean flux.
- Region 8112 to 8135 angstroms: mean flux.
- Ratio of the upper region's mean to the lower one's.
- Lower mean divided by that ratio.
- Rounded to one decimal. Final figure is 4.9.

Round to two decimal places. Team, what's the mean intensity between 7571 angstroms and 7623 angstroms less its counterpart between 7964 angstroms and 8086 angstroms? 0.25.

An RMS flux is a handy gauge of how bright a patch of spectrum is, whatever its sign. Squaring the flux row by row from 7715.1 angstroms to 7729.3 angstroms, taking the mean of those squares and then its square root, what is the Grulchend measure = 5.28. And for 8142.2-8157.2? 4.96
